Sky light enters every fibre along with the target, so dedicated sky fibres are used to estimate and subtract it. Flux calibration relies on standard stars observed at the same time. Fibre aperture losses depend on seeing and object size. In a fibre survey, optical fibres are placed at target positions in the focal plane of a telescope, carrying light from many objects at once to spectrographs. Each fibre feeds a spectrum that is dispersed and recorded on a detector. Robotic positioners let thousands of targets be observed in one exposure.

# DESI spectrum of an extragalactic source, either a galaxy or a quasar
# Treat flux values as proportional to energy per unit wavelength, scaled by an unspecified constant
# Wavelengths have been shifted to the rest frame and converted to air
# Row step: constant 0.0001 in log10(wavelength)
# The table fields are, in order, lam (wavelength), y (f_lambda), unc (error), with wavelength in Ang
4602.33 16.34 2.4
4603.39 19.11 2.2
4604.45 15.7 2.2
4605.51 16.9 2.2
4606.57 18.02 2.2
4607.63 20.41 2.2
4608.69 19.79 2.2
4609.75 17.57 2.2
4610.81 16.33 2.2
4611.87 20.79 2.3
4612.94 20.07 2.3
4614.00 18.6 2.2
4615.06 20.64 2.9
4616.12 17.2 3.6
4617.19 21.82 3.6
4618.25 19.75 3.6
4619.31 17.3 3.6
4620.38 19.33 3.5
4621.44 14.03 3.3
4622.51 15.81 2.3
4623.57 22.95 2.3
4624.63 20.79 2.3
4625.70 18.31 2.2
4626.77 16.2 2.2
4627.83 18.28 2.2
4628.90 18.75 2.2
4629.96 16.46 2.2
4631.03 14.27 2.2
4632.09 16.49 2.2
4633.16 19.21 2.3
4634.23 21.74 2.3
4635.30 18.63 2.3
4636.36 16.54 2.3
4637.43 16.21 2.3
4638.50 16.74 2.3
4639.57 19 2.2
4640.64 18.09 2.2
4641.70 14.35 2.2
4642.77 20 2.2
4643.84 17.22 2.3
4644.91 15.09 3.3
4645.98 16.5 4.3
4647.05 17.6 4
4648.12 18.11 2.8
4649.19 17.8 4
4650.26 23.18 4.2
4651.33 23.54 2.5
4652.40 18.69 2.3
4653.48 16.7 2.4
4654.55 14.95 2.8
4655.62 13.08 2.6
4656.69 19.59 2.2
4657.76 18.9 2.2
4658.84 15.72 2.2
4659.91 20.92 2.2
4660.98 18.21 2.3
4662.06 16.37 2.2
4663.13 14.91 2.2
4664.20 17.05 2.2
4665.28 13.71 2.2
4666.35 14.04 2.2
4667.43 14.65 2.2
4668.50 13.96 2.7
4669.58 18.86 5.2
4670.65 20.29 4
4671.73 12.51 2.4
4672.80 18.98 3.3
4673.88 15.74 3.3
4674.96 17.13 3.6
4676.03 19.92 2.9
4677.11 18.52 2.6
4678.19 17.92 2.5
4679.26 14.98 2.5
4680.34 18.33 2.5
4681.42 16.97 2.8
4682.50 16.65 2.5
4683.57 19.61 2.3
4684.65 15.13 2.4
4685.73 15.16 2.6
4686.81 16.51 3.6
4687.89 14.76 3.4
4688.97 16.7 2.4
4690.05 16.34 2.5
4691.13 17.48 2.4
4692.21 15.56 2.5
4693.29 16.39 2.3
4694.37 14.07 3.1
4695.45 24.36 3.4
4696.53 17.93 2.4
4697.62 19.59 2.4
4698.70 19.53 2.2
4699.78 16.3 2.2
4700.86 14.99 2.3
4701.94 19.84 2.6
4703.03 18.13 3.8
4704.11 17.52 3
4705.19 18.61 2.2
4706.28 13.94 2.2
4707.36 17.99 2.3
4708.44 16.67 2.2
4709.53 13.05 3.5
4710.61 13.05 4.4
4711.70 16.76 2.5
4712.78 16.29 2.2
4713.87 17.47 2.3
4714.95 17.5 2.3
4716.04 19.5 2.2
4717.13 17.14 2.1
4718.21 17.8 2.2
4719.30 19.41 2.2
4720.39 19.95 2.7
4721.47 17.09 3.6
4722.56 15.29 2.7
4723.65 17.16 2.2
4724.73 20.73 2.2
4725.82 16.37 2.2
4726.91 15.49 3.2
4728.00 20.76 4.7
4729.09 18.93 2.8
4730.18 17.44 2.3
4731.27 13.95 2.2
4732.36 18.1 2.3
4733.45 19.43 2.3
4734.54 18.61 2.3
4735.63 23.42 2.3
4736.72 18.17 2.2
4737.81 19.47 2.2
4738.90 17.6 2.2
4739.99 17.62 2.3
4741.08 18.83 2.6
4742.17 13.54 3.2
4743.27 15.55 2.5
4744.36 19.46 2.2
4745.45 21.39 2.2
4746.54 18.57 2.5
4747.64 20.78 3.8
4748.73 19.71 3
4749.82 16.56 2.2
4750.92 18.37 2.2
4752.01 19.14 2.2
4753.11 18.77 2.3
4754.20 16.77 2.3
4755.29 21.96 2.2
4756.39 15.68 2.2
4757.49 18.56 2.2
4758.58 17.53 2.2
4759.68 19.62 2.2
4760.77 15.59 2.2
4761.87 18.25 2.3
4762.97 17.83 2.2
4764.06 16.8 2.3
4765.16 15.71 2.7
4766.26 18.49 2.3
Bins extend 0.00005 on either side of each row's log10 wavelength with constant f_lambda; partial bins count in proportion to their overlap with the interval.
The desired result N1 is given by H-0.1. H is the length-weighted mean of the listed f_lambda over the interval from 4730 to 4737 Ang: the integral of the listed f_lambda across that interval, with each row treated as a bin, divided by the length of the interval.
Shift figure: 18.4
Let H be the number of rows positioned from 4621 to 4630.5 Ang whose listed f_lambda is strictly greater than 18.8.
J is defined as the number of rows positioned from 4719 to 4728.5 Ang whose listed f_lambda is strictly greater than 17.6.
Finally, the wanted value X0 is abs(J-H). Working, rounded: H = 2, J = 4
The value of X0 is 2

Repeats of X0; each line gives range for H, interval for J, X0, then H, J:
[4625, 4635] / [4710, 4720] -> 1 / 2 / 3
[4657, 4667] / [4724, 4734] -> 3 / 2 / 5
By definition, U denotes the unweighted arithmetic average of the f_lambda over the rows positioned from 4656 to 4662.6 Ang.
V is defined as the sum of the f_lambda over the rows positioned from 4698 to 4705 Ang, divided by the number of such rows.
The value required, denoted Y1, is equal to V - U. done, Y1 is -1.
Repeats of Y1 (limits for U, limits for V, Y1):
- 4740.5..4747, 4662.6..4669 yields -3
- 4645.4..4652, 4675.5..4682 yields -2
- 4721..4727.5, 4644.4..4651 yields 1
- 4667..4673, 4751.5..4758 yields 2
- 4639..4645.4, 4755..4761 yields 1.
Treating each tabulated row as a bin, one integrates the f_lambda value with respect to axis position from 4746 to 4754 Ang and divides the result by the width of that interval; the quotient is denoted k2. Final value 18.7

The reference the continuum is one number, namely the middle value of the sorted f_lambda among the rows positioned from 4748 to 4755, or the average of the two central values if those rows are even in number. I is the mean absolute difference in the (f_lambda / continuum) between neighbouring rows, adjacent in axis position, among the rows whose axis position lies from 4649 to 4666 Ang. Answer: 0.16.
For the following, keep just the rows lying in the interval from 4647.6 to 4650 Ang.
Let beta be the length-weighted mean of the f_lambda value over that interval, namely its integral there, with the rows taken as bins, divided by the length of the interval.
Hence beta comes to 19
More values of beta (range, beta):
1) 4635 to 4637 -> 17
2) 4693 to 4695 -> 16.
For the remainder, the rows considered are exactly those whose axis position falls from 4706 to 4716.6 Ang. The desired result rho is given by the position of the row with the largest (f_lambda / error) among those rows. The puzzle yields 4716.04 Ang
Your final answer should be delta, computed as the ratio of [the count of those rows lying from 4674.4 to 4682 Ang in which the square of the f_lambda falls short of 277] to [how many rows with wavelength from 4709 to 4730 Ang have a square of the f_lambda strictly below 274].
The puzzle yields 0.2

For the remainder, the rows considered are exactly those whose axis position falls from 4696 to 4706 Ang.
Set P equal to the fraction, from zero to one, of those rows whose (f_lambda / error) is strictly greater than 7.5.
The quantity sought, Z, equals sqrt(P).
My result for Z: 0.67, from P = 0.44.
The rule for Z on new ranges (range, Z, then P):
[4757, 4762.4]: 0.89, 0.80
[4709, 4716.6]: 0.65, 0.43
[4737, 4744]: 0.71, 0.50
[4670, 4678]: 0.00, 0.00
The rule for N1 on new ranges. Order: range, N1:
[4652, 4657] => 16.3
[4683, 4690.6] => 16.2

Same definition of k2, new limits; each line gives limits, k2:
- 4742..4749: 18.6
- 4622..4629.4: 18.7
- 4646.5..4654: 19.4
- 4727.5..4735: 18.1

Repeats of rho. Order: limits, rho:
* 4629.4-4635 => 4634.23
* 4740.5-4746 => 4745.45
